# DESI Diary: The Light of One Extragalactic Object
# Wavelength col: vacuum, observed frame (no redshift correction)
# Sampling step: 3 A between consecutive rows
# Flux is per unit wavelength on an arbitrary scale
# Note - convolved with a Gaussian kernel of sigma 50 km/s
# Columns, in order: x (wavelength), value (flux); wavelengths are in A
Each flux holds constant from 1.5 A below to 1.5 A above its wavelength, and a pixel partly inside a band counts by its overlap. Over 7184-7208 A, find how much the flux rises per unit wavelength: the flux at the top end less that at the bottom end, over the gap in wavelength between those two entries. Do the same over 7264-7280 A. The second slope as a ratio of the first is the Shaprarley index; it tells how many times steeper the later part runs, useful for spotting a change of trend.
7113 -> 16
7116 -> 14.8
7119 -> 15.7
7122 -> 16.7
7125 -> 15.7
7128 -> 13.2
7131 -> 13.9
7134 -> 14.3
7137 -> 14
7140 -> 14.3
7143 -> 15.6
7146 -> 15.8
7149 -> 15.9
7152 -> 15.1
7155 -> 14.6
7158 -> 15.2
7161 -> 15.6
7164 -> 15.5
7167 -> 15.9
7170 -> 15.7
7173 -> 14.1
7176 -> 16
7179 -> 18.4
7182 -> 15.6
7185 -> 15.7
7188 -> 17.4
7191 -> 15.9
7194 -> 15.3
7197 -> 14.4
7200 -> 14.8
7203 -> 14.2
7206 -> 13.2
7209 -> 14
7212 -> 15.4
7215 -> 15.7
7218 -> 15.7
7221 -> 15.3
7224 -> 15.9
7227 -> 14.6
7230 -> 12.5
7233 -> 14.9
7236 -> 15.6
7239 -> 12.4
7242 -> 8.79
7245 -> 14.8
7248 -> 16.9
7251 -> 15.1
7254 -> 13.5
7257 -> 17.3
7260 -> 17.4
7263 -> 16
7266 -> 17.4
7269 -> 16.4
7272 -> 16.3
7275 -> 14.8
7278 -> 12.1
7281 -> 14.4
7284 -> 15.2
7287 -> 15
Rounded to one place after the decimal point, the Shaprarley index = 3.7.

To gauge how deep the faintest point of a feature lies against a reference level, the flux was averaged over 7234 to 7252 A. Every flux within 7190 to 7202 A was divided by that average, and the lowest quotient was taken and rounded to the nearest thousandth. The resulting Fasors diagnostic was 1.034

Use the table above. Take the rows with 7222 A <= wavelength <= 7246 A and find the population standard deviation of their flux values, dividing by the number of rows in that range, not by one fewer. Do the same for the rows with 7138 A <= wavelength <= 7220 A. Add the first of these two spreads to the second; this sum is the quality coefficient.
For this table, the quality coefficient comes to 3.23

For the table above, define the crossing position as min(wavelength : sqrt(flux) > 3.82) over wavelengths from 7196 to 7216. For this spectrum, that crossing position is 7200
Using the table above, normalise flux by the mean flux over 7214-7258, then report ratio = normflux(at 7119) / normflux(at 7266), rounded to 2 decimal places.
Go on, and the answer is 0.90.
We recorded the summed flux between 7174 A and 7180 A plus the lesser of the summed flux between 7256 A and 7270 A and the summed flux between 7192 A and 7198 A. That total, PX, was 64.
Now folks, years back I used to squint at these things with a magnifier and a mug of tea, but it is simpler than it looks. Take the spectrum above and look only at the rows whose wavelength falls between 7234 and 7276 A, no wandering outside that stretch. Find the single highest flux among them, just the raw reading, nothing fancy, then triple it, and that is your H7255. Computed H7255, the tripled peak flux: 52.2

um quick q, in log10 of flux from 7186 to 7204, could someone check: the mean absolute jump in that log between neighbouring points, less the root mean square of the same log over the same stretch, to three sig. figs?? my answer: -1.16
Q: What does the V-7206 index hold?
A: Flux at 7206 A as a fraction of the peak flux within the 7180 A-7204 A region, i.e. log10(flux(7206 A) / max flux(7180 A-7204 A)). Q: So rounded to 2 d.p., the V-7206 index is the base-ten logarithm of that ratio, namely -0.12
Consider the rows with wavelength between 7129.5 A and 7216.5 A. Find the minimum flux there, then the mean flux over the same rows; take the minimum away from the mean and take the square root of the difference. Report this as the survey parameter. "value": 1.4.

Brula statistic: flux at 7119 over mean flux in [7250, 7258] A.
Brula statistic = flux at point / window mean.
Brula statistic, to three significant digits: 1.03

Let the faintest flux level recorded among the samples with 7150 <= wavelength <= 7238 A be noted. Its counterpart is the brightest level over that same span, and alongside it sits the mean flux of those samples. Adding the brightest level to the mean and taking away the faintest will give 21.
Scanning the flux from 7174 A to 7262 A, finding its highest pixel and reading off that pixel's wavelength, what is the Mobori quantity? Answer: 7179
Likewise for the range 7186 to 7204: 7188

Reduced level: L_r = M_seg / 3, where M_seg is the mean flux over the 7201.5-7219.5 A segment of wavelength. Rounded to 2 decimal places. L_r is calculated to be 4.90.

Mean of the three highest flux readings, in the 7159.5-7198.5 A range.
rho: 17.3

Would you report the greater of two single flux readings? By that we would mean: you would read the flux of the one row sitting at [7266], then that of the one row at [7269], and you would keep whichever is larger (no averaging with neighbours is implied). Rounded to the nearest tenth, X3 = 17.4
